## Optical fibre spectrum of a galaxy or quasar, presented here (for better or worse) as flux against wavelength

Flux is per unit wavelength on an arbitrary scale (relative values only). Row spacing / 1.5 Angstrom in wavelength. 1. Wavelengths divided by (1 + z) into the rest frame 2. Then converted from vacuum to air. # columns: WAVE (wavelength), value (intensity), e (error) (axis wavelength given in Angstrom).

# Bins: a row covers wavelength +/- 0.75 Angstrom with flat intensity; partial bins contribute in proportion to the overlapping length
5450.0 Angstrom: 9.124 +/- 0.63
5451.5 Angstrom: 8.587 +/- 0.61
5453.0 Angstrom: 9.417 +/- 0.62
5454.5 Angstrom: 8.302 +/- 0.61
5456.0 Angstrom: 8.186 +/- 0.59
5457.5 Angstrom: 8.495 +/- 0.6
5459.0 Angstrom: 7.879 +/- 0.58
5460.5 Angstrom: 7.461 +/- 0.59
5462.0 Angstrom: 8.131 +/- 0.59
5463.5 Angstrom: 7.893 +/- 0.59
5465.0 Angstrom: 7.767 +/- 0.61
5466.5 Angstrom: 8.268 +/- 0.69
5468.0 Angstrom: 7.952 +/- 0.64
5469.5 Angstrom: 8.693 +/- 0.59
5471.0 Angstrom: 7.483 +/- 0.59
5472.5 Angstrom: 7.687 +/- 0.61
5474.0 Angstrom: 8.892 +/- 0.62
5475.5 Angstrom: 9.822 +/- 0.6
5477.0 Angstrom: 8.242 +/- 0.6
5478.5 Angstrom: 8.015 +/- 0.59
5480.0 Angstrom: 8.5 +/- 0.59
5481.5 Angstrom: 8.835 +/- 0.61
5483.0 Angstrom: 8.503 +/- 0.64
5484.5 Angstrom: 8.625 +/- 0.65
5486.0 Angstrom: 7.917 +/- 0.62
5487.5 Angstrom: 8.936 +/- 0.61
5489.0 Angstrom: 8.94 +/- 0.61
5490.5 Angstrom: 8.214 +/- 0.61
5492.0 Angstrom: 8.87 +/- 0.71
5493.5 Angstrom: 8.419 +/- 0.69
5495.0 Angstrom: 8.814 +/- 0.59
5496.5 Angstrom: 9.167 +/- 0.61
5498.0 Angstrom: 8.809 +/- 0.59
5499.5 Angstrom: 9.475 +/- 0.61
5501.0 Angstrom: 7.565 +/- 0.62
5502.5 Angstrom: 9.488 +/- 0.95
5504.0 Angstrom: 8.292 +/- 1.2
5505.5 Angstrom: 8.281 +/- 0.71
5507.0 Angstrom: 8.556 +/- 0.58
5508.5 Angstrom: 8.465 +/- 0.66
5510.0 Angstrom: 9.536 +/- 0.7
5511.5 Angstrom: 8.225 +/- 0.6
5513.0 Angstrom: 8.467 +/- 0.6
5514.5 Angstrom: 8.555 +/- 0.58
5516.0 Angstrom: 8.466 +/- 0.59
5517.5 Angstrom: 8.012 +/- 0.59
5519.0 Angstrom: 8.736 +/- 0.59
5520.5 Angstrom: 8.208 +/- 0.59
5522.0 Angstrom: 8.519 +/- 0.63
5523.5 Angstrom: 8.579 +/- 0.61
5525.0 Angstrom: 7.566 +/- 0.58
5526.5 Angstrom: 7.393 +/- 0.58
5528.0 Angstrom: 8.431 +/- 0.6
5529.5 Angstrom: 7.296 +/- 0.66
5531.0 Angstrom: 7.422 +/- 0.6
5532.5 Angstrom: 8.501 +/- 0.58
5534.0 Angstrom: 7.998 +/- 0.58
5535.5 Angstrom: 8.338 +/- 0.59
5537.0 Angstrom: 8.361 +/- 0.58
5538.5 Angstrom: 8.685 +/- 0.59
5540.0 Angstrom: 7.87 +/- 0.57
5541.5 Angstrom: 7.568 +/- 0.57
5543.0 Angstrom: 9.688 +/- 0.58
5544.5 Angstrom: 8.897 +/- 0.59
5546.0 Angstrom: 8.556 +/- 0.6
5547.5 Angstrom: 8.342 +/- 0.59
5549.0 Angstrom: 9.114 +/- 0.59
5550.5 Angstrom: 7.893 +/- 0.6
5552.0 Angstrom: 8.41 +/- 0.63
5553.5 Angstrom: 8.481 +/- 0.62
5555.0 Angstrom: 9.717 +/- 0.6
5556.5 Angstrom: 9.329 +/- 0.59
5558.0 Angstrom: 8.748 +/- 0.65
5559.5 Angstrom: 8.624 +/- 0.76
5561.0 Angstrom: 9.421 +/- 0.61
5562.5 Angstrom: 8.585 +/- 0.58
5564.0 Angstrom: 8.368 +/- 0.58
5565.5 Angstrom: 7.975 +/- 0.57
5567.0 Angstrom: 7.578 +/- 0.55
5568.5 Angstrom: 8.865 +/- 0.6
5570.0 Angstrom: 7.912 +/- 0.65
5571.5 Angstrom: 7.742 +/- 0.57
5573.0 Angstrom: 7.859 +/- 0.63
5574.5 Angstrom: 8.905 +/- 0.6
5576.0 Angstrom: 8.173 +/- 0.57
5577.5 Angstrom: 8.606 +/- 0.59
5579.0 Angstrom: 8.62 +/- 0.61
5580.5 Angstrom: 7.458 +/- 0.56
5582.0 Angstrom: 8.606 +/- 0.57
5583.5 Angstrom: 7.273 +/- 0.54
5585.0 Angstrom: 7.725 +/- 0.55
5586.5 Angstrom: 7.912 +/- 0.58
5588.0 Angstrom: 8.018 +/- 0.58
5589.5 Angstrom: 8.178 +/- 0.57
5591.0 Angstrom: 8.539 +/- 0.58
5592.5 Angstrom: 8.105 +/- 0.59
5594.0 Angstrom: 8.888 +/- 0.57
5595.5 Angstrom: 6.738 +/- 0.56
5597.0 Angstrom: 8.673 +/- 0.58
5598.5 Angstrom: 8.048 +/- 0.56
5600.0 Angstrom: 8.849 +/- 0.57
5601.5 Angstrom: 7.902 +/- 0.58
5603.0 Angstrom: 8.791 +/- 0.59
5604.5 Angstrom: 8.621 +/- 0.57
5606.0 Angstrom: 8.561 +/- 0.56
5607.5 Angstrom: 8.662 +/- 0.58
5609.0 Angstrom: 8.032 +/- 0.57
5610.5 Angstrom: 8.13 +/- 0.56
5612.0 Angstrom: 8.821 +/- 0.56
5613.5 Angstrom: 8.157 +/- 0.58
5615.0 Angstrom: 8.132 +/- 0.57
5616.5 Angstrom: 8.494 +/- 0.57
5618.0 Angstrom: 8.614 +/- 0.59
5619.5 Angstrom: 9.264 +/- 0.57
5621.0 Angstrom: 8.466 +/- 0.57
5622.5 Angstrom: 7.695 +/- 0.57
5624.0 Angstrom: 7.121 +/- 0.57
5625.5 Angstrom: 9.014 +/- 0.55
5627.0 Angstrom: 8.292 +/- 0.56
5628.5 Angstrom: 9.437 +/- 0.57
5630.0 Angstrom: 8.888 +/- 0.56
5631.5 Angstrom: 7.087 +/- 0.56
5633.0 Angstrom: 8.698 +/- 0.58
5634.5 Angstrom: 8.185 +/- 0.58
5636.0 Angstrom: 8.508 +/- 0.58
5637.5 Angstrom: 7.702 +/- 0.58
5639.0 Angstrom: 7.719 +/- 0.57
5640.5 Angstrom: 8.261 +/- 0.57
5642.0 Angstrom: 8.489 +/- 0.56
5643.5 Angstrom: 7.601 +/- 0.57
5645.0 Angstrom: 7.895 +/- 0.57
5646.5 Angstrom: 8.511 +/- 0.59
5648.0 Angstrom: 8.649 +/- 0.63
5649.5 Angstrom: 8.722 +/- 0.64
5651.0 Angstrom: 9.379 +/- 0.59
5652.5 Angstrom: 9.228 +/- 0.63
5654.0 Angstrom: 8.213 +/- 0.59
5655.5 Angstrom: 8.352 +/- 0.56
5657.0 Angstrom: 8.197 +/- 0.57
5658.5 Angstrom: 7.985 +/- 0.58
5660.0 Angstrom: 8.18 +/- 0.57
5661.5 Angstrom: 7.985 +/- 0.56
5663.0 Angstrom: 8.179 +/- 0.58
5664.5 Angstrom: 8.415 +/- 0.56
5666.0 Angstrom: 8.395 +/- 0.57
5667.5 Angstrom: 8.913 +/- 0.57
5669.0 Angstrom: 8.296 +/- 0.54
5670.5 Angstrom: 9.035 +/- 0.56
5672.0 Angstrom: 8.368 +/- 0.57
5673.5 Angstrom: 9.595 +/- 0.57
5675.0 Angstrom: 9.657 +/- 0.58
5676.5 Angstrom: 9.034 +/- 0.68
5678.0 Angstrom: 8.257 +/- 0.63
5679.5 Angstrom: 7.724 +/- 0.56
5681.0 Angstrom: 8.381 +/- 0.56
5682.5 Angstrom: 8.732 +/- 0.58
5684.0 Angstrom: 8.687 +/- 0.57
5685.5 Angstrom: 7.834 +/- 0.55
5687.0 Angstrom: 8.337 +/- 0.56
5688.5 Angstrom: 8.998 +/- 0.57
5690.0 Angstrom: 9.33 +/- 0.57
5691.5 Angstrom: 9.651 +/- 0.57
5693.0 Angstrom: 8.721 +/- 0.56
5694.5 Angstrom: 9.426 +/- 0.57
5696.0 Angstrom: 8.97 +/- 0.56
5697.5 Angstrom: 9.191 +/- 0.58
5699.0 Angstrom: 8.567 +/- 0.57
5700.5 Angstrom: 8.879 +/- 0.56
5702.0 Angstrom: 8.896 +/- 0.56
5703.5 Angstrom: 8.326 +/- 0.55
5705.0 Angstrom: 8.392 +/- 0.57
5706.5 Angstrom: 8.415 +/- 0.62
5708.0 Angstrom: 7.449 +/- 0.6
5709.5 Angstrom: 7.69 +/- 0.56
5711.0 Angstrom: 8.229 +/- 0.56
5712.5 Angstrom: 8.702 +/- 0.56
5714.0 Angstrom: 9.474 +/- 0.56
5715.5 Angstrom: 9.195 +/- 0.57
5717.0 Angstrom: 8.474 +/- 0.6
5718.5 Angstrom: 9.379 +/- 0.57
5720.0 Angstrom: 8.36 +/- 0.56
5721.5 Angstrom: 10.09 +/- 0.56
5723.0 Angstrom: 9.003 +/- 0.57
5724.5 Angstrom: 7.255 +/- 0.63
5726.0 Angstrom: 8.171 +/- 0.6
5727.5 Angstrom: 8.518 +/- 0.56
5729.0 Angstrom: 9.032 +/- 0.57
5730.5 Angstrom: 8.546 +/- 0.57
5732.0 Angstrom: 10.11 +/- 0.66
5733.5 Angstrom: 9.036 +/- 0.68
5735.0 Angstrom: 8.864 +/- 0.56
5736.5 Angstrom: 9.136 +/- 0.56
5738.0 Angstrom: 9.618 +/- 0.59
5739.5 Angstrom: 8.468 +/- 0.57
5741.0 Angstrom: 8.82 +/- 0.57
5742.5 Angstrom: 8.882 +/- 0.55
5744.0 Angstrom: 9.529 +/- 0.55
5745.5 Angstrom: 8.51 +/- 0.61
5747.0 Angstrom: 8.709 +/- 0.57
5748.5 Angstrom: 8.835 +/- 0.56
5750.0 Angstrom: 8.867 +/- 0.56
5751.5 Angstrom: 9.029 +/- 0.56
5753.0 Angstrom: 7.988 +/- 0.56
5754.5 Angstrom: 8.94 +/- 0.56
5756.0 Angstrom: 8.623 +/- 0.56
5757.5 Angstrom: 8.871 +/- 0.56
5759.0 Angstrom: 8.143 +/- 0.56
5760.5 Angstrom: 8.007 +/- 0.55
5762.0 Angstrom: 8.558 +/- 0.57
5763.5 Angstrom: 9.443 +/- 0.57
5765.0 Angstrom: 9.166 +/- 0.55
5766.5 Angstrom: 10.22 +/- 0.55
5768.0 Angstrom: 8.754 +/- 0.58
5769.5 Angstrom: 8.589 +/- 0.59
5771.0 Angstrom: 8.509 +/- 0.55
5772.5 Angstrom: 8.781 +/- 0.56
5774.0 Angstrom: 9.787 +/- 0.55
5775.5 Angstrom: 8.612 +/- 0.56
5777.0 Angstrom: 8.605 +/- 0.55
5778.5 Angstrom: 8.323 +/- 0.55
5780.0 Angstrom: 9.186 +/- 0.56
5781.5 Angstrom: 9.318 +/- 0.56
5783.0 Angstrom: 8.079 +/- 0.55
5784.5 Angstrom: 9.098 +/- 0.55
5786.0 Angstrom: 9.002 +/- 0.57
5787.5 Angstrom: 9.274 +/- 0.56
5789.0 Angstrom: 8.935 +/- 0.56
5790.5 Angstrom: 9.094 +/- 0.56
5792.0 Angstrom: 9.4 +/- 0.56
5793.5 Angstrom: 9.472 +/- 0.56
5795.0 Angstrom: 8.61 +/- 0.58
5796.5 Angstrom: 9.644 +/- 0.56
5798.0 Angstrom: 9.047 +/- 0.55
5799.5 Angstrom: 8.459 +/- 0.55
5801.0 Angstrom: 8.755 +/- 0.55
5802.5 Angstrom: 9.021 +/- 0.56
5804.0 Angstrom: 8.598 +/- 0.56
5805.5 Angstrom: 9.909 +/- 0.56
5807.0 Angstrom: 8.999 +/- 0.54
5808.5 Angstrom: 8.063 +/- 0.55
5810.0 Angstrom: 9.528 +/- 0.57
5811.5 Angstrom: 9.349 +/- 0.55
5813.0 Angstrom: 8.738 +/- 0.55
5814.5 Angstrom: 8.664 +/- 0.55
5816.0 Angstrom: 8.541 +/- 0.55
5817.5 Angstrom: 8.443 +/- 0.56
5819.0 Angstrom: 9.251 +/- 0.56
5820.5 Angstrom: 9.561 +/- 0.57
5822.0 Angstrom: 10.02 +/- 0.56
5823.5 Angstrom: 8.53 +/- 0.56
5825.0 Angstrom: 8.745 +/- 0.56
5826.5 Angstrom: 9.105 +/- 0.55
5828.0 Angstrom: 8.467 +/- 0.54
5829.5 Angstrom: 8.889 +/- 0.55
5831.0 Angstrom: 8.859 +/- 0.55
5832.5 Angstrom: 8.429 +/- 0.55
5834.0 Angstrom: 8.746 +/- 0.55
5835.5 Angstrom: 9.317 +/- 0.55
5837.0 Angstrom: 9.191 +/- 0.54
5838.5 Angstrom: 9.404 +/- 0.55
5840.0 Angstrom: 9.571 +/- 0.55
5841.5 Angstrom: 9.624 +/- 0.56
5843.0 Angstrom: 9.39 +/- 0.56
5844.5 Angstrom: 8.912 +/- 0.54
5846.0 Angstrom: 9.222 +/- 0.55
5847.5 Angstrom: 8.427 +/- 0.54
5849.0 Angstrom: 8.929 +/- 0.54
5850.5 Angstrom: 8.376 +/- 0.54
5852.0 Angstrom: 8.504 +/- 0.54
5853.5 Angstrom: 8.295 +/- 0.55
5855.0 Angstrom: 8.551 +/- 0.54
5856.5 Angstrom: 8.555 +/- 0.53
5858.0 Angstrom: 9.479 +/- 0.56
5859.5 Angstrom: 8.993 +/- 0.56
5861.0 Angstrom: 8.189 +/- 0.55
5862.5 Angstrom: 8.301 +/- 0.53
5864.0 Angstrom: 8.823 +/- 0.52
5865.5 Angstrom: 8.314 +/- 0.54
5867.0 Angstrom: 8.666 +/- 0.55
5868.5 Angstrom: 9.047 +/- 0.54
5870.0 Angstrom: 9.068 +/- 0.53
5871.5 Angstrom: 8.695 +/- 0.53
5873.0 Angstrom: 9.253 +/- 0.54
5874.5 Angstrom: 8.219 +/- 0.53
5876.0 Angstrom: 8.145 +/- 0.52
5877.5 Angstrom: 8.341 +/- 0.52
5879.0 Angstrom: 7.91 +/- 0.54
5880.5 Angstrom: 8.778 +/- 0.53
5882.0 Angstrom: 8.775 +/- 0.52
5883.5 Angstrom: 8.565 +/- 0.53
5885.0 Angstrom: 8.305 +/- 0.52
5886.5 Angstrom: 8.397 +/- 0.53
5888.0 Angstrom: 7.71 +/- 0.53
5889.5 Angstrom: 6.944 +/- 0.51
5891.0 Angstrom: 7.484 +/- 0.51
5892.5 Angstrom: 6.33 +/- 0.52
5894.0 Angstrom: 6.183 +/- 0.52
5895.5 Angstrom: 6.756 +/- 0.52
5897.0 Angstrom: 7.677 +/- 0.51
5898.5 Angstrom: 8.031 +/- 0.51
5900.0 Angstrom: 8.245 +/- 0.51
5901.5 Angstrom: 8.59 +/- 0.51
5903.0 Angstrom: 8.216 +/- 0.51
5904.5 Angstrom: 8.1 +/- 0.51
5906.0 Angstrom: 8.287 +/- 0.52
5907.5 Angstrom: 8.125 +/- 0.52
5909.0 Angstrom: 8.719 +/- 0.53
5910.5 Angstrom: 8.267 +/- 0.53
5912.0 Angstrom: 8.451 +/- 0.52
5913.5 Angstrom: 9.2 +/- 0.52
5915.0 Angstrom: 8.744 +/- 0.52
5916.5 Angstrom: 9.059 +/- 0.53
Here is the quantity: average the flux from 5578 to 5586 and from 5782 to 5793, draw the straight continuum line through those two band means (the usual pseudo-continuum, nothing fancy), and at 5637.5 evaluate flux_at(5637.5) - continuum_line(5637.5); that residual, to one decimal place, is -0.5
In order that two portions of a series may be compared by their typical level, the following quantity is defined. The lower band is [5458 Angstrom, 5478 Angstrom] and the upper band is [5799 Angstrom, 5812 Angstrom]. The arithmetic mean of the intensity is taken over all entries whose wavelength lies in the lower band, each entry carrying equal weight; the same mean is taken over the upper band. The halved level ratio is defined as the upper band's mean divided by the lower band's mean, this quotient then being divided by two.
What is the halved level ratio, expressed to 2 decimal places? 0.55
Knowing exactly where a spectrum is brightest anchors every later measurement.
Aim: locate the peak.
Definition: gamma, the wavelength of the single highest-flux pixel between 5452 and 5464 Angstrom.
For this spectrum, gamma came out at 5453.0 Angstrom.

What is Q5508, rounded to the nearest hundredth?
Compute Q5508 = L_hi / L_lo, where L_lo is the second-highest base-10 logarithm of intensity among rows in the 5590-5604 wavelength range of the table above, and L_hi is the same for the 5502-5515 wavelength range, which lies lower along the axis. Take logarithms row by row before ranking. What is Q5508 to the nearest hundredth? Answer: 1.03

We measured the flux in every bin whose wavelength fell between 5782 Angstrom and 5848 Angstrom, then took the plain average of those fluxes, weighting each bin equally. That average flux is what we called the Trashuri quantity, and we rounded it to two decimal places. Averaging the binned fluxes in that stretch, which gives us 9.01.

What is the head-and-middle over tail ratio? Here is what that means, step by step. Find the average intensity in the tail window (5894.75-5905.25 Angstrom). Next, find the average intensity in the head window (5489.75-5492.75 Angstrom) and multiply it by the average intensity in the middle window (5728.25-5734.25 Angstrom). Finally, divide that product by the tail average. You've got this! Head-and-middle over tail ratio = 9.9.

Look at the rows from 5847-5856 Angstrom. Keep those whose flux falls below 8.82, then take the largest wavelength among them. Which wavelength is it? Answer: 5855.0 Angstrom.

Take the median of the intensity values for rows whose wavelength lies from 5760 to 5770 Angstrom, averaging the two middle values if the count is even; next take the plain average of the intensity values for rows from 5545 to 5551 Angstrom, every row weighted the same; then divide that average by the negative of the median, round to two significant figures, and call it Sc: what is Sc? -0.97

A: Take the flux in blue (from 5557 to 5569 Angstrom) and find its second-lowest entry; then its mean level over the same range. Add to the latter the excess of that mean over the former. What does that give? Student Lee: 9.1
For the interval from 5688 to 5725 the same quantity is 10.1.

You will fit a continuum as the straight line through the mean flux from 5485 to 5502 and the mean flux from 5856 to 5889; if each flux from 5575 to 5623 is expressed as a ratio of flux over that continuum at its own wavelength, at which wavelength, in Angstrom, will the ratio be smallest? 5595.5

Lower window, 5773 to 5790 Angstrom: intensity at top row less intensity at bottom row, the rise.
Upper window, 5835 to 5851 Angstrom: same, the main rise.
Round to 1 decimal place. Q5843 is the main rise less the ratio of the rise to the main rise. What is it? -1.8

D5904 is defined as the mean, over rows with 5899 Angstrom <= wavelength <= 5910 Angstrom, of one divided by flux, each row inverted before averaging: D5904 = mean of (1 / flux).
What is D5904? 0.120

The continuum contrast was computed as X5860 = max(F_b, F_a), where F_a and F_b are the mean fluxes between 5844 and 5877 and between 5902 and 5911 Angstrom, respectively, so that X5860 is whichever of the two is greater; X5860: 8.68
